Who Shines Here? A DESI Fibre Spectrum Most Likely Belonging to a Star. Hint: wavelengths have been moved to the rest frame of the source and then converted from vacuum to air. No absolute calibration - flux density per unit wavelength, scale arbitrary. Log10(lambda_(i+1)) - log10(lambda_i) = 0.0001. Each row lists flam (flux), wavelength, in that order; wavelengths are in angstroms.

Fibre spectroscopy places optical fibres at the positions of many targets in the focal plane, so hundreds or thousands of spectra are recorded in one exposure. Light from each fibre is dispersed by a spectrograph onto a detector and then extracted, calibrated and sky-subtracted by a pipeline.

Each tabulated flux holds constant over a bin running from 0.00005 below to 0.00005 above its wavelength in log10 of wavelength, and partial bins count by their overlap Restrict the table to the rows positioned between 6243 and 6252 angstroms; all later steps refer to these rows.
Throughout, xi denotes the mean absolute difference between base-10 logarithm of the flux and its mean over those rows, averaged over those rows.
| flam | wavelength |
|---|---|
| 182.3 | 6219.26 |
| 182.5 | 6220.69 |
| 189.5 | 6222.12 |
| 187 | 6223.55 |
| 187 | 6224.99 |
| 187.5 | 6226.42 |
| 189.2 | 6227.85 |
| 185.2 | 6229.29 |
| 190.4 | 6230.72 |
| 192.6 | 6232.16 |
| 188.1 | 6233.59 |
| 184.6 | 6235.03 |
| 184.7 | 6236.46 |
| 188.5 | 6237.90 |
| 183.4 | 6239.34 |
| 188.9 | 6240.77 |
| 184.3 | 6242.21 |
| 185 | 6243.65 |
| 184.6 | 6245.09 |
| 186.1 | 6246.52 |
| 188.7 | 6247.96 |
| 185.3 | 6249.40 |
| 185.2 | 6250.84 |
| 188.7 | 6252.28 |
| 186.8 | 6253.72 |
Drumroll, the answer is 0.0025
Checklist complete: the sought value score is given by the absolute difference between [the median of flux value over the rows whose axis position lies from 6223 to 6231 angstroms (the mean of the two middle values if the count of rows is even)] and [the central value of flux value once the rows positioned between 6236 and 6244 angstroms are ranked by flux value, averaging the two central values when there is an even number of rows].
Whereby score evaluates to 2.4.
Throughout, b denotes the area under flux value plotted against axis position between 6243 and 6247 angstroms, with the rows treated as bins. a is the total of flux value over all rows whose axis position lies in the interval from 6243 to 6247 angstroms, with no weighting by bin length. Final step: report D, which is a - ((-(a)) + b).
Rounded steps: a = 556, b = 742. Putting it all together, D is 370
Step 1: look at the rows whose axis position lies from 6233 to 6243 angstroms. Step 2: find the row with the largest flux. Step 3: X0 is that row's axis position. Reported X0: 6240.77 angstroms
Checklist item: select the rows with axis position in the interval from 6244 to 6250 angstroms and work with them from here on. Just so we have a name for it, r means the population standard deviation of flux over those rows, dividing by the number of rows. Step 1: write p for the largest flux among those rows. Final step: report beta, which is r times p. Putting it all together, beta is 293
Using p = 188.7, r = 1.6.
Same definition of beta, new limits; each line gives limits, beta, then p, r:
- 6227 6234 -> 473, 192.6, 2.5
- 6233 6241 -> 413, 188.9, 2.2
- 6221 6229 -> 206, 189.5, 1.1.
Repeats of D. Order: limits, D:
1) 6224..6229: 190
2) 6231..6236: 188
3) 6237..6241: 375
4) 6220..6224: 372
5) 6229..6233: 376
